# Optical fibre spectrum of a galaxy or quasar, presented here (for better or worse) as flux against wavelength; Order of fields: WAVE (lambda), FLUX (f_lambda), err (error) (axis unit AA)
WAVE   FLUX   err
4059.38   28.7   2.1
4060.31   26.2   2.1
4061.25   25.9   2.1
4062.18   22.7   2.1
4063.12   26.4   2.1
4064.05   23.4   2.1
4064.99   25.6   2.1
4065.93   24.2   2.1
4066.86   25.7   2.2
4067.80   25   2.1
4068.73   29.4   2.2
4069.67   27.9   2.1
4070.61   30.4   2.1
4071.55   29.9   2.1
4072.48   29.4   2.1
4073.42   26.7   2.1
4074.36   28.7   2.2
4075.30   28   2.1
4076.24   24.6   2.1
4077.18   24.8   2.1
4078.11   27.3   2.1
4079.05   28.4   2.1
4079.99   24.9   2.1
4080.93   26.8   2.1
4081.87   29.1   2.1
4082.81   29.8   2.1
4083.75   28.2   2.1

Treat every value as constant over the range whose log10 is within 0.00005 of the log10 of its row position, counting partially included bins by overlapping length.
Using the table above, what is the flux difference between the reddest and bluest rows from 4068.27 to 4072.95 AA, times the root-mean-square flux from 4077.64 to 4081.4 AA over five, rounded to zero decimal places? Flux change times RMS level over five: 0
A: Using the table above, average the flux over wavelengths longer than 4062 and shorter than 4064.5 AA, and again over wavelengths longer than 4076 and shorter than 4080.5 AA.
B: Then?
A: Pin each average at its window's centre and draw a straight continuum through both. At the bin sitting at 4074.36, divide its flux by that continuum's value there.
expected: 1.12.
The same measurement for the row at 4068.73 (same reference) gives 1.18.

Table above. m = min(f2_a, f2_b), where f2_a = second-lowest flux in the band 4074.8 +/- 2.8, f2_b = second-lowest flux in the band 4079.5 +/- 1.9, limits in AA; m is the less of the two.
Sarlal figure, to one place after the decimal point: 24.8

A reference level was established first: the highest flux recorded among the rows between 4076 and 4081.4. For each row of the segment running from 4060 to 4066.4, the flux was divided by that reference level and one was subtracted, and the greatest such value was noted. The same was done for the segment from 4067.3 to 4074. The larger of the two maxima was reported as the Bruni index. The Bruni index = 0.07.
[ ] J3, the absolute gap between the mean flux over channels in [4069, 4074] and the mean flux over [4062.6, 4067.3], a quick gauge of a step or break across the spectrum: 3.8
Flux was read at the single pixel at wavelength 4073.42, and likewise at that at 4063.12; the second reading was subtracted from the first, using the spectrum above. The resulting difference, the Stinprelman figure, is 0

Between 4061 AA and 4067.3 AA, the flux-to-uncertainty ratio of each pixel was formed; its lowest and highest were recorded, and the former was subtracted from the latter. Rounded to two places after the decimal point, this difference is 1.76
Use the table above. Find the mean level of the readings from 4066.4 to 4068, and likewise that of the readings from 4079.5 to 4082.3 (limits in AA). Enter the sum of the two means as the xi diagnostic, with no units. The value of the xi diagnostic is 52.3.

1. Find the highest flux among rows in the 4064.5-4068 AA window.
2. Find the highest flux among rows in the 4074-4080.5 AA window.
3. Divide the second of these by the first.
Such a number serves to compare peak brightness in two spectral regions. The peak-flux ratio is 1.12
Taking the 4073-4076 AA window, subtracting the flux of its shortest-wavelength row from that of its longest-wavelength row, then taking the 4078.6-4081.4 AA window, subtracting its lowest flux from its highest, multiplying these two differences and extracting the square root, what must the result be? 2.1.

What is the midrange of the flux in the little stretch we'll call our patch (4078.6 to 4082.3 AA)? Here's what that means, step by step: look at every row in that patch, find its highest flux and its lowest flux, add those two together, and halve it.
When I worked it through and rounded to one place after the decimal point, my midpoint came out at 27.0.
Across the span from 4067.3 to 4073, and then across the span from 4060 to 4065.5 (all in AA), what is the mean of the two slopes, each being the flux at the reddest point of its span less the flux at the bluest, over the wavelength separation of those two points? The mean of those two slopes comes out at 0.41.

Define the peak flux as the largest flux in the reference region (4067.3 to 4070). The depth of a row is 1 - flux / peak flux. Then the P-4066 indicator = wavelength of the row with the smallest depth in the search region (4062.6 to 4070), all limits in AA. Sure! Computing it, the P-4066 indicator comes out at 4068.73 AA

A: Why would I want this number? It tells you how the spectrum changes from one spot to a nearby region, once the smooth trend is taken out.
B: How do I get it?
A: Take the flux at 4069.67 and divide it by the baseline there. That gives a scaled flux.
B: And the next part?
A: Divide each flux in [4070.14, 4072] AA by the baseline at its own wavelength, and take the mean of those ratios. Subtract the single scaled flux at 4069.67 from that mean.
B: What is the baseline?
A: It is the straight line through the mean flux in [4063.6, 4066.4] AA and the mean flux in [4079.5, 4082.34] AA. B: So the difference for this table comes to 0.08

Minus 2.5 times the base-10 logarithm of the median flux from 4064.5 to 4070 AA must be -3.52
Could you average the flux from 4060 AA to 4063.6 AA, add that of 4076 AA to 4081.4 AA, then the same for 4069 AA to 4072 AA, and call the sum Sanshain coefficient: 80.8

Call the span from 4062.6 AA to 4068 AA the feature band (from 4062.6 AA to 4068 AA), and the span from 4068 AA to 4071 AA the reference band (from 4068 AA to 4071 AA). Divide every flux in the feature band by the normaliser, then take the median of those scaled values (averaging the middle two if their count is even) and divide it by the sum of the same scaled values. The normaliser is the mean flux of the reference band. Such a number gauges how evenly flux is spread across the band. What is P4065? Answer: 0.17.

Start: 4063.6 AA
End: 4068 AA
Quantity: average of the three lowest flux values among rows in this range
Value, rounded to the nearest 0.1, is 24.2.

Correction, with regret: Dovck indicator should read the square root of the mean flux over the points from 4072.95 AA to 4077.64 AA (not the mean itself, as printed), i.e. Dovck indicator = 5.15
